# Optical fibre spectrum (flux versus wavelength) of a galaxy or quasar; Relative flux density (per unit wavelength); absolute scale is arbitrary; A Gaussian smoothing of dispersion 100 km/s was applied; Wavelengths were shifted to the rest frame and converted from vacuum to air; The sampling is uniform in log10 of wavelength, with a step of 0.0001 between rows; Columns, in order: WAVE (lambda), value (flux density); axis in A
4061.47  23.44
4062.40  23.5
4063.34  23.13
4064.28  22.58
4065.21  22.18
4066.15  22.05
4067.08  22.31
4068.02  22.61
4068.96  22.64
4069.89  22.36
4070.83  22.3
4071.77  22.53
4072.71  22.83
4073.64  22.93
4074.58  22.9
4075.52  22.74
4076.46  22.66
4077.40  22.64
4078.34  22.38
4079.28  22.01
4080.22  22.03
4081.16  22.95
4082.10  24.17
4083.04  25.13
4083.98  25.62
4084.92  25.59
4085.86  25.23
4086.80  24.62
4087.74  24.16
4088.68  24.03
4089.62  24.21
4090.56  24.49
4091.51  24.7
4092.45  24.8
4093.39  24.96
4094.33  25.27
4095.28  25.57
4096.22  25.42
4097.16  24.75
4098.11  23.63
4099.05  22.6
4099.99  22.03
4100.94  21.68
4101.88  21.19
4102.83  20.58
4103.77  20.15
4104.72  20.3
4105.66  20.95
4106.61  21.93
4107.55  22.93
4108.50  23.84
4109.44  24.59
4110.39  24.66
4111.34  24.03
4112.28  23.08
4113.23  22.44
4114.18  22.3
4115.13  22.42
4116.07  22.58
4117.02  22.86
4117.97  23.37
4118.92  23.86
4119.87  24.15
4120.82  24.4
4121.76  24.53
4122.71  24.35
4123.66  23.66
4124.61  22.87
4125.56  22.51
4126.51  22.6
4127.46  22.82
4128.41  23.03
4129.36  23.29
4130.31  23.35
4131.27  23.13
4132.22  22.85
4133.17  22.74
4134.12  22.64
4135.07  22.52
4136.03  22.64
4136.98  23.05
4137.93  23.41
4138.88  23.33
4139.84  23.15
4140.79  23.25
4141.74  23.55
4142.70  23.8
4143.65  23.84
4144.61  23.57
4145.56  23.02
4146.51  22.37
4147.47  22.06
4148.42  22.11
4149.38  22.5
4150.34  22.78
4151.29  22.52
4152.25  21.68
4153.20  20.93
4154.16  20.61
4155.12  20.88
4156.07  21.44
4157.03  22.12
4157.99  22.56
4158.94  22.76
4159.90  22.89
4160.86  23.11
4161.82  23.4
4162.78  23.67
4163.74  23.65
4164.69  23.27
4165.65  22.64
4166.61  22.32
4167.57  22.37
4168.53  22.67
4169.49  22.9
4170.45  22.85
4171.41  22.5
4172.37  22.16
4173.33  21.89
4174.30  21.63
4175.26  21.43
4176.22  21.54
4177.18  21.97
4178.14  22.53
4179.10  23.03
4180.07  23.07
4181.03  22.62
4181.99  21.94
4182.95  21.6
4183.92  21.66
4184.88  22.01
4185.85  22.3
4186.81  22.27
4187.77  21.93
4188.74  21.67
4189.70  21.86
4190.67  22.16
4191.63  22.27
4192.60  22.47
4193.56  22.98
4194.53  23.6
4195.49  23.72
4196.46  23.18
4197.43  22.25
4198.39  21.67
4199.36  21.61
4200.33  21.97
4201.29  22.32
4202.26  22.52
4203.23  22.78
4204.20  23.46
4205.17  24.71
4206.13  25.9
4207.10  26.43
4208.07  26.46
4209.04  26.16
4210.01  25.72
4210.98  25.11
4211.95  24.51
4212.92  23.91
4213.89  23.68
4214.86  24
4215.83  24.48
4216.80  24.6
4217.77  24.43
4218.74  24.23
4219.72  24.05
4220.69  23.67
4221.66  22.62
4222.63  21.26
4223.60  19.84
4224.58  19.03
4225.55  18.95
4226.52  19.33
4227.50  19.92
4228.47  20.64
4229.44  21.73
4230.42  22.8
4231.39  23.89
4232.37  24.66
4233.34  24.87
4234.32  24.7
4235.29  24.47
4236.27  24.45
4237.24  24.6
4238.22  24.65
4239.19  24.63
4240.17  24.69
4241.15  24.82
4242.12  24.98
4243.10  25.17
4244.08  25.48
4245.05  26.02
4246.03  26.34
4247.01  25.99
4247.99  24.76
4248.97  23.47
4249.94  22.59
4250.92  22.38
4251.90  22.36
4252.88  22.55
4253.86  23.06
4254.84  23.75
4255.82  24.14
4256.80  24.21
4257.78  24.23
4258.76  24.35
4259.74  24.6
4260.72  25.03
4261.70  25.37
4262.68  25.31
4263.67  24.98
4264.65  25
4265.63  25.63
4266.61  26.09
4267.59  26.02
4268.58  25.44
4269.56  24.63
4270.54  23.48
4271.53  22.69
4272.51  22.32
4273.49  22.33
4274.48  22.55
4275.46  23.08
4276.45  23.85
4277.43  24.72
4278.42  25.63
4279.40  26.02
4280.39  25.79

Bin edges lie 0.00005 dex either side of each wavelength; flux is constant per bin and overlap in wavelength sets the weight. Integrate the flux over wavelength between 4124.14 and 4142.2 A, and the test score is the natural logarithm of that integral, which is 6.03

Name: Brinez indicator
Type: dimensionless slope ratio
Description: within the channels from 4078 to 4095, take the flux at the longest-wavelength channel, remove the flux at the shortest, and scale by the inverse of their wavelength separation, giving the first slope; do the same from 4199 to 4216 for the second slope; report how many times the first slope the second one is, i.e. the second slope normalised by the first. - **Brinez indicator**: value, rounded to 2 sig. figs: 0.96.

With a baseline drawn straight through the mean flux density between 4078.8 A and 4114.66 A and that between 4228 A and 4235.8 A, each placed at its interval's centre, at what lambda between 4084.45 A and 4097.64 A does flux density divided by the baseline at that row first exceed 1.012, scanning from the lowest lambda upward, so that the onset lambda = 4084.92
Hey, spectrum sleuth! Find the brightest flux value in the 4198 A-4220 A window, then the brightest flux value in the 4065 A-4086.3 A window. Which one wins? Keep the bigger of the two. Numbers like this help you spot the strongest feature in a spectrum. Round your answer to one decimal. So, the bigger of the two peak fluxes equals 26.5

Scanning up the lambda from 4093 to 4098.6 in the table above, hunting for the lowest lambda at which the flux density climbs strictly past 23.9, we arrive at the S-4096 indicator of 4093.39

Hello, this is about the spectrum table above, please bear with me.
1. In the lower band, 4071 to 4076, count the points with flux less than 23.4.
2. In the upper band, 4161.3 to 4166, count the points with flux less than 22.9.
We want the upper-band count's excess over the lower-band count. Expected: -4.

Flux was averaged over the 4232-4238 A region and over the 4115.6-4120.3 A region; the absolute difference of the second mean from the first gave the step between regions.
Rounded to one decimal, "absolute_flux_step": 1.3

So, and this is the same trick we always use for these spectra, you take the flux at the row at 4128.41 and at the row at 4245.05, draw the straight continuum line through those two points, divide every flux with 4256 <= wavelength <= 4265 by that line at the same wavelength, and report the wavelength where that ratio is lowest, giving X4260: 4257.78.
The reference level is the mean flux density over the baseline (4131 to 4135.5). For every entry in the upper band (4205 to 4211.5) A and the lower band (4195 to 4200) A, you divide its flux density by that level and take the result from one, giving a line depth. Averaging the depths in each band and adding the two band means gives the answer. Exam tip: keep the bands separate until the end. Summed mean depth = -0.119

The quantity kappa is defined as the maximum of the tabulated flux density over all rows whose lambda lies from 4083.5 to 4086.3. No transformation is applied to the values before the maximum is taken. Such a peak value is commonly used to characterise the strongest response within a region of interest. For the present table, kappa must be 25.62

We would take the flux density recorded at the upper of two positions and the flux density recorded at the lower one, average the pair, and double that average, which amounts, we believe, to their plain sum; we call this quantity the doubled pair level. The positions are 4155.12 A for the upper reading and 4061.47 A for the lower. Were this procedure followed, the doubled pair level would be 44.3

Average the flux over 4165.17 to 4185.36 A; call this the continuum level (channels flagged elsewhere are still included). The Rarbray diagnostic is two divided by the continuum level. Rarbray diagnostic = 0.0899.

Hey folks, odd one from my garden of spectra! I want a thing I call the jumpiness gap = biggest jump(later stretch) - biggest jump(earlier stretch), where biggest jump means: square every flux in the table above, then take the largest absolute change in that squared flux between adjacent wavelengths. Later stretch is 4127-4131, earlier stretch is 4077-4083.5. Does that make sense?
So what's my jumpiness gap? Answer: -45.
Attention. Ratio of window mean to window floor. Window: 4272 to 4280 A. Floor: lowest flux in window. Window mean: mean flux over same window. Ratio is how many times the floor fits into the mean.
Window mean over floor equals 1.07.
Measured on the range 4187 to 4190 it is 1.01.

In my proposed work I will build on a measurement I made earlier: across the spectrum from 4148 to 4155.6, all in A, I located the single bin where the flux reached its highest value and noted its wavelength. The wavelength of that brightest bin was 4150.34 A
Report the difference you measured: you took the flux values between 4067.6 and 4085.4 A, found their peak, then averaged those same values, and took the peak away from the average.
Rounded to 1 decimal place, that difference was -2.5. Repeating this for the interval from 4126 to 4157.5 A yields -1.2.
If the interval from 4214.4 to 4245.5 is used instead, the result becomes -2.7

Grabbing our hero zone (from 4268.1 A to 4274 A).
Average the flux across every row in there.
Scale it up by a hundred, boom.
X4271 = 2348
